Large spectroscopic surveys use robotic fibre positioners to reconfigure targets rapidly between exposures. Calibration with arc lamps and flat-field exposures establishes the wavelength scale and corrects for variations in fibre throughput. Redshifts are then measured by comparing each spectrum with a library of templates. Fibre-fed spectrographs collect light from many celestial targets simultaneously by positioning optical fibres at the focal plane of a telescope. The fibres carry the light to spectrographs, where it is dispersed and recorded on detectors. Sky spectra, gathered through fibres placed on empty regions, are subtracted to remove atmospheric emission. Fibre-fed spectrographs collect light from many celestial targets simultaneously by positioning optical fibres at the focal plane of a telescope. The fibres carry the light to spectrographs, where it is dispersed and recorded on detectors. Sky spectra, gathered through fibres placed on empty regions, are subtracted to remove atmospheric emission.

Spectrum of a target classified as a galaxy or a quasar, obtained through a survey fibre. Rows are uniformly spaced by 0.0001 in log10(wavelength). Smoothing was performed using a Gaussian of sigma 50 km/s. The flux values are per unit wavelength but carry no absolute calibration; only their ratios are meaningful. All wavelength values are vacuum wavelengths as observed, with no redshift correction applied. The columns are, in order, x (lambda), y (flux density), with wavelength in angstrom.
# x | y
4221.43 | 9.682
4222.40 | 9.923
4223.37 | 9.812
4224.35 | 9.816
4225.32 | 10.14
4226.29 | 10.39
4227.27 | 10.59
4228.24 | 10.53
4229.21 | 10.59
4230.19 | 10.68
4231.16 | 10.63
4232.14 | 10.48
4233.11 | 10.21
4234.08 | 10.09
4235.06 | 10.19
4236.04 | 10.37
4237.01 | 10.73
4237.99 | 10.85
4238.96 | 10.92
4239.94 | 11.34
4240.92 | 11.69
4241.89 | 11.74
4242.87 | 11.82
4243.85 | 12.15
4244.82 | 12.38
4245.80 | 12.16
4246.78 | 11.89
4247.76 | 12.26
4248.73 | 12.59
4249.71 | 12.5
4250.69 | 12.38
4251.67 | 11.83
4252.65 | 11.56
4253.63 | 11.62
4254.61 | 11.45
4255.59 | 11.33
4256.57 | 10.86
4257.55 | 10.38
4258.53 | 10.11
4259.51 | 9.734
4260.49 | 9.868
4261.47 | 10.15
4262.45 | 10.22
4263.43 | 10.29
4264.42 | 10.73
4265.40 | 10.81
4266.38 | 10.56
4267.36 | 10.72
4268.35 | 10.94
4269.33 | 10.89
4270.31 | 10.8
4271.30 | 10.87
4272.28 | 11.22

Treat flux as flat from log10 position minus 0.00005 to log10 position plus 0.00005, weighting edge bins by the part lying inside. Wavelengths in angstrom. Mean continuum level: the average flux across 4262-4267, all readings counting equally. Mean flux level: 10.5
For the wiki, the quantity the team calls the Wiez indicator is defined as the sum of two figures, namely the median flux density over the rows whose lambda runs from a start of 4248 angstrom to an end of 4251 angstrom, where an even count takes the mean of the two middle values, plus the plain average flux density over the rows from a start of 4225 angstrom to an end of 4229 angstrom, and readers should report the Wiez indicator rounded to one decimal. 22.9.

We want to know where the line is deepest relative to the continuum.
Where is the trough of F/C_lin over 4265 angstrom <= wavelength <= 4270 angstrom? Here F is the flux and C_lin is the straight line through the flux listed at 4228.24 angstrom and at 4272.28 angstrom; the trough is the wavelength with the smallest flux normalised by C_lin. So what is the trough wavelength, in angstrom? 4266.38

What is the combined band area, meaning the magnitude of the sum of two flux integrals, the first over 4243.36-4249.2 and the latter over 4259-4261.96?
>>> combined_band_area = 101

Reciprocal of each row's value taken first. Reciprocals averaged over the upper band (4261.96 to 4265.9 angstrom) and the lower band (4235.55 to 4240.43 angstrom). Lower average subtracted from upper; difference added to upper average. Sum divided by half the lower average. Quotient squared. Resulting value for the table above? 4.5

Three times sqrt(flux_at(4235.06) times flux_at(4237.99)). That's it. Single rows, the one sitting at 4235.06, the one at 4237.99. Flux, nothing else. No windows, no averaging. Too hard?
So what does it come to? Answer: 31.5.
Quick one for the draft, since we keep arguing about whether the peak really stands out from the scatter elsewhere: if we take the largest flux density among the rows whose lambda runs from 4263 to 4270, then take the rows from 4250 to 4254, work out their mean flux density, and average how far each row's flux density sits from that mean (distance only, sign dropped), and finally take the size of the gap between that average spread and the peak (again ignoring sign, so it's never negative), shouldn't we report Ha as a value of 10.7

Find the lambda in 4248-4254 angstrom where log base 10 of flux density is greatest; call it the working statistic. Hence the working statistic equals 4248.73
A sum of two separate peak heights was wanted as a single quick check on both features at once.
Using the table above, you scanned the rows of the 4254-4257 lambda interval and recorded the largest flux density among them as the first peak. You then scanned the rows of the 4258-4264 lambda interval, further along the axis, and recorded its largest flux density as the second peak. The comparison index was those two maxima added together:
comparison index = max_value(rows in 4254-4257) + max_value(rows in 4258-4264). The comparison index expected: 21.7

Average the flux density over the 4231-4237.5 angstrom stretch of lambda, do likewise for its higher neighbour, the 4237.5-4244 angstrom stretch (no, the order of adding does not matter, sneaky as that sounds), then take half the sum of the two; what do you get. 10.9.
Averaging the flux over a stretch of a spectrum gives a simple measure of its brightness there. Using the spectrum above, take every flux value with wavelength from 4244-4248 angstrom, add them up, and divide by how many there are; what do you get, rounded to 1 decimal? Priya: 12.2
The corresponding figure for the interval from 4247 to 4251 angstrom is 12.4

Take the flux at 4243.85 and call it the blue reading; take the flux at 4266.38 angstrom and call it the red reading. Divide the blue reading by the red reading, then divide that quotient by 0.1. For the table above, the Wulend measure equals 11.5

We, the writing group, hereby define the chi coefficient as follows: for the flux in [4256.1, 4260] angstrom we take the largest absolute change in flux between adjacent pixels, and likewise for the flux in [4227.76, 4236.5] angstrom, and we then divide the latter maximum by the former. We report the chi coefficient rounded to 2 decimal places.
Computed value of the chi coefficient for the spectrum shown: 0.56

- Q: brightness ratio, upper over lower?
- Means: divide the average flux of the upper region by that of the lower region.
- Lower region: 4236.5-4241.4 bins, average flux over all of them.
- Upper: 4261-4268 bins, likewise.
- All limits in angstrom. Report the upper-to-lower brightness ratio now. 0.95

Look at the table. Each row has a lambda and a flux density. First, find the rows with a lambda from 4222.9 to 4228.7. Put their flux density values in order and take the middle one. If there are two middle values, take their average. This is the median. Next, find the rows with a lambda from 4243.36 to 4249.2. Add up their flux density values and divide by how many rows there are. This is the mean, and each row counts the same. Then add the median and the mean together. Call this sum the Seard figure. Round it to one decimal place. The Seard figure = 22.5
